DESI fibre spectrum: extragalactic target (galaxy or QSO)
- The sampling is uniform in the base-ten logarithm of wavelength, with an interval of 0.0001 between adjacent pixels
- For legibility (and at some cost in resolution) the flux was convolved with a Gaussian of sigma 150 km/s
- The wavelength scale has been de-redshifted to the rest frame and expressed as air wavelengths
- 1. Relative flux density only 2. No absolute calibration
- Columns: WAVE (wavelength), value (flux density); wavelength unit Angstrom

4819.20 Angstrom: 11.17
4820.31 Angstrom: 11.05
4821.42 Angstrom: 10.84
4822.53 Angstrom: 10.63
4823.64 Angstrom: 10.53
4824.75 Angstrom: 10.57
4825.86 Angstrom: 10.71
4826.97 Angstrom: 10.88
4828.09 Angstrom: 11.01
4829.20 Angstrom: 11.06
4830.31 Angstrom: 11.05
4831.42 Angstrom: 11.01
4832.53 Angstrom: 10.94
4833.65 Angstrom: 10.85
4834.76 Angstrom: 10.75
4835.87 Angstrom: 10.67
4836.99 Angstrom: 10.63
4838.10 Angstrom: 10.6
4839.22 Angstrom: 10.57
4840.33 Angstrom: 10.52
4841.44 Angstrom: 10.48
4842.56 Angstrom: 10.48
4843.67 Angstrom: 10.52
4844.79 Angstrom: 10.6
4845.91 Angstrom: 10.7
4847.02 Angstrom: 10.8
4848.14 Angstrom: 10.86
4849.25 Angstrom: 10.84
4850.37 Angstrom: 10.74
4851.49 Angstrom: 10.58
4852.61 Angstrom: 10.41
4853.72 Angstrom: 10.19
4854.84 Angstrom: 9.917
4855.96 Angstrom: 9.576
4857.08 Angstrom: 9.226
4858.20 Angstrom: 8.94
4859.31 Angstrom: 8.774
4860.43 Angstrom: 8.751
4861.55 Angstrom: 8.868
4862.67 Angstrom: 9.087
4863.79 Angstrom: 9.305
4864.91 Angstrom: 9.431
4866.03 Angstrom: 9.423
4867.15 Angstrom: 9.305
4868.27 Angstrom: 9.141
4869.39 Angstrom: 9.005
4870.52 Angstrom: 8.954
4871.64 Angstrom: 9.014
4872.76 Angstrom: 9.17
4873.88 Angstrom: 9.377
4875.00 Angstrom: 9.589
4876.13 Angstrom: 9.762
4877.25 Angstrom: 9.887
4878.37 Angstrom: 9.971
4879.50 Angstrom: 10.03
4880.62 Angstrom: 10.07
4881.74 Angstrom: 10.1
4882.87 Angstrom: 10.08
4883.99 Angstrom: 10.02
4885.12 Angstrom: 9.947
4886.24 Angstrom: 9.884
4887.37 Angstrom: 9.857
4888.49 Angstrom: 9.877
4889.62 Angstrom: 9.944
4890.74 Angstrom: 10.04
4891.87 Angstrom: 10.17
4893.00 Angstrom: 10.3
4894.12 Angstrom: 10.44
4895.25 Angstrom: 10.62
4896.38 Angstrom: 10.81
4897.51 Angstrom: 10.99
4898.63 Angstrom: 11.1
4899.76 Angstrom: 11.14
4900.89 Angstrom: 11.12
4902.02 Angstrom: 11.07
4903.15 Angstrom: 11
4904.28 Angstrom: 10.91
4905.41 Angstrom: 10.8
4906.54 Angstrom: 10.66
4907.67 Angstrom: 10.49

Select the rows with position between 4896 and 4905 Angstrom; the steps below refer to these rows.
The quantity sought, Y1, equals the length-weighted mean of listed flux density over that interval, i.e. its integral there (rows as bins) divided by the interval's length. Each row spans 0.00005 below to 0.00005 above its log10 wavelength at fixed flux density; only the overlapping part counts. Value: 11.0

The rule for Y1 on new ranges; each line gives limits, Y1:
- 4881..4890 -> 10.0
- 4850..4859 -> 9.9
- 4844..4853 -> 10.7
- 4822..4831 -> 10.8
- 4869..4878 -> 9.4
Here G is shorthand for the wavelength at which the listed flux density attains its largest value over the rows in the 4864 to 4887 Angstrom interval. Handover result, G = 4881.74 Angstrom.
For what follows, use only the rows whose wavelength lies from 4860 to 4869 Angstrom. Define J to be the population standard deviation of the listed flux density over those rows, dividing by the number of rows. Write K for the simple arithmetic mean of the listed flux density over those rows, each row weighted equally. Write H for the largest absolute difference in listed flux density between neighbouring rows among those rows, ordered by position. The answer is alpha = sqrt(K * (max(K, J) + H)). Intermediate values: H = 0.219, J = 0.235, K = 9.2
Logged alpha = 9.3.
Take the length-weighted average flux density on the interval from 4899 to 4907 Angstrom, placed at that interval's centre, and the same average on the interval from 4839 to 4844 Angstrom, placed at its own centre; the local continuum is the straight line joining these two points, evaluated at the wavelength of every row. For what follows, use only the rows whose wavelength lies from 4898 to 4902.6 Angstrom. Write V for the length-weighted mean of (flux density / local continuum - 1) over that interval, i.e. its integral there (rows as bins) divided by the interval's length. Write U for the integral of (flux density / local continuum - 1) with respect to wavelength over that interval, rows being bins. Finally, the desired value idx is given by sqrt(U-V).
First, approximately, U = 0.072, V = 0.016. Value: 0.24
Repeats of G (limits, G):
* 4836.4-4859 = 4848.14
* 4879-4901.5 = 4899.76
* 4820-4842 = 4829.20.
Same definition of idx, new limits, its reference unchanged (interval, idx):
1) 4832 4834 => 0.20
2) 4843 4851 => 0.32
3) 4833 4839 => 0.31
